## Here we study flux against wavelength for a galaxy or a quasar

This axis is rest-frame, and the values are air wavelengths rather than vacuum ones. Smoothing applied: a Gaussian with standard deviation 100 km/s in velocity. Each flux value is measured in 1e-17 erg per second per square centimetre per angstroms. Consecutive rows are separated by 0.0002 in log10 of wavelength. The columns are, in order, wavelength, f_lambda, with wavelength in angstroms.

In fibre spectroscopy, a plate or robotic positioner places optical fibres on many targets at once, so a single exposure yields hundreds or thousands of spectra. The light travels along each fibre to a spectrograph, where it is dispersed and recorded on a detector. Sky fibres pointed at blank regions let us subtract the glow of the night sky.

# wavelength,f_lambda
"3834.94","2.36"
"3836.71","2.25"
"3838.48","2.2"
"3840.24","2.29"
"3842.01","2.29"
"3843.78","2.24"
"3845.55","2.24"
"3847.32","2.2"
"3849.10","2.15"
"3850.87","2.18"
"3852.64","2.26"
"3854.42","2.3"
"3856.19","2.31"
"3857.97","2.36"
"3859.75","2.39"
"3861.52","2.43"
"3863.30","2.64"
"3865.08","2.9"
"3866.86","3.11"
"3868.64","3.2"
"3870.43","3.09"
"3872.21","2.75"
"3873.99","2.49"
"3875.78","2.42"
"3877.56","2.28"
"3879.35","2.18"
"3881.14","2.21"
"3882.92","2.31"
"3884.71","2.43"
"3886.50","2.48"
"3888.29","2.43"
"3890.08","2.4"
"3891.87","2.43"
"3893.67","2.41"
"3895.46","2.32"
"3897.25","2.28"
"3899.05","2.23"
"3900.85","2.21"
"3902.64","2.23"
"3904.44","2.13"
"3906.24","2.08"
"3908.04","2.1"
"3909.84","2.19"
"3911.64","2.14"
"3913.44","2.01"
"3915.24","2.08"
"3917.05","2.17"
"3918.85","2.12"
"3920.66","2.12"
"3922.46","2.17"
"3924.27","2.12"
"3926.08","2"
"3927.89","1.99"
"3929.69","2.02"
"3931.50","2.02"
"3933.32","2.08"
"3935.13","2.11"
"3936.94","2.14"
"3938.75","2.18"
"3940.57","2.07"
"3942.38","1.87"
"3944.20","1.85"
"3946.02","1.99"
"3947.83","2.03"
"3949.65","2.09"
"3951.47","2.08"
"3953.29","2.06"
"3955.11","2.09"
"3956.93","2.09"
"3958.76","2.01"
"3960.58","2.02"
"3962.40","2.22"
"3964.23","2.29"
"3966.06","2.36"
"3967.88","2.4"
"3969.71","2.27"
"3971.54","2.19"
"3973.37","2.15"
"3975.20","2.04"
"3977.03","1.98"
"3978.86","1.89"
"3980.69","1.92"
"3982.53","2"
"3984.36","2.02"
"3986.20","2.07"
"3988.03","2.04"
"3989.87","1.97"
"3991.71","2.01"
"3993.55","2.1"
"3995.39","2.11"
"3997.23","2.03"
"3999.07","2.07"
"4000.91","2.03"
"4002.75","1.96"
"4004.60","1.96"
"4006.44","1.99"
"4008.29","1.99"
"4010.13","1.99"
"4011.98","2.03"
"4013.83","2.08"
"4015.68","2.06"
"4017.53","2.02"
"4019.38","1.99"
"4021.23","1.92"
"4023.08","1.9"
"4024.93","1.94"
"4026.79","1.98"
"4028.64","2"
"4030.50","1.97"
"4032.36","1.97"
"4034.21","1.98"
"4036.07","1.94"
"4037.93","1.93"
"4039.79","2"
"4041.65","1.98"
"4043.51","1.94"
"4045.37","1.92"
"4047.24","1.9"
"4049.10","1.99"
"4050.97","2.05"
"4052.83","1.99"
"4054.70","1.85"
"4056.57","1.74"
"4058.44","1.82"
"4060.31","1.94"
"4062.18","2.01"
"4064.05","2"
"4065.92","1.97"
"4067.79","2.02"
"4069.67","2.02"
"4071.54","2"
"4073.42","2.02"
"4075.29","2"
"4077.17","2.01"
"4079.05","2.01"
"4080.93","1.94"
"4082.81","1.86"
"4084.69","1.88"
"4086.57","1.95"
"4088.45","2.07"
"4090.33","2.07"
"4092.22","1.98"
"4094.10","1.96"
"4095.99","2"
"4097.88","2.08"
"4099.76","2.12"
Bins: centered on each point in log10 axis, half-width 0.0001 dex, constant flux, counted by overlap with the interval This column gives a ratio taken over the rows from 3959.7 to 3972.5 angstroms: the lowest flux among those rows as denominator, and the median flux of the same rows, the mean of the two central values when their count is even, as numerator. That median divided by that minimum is 1.12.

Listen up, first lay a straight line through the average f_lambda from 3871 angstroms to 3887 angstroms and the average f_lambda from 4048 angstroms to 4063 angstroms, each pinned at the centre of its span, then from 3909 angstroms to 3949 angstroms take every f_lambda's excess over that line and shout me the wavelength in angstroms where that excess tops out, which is 3938.75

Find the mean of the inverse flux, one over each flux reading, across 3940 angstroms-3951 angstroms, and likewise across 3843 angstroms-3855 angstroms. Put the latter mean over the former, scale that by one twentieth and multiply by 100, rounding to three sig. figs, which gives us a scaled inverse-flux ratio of 4.45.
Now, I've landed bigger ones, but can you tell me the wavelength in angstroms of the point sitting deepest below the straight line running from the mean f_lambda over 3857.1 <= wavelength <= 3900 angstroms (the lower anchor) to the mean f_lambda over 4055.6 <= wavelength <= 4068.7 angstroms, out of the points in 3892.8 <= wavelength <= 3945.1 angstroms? 3944.20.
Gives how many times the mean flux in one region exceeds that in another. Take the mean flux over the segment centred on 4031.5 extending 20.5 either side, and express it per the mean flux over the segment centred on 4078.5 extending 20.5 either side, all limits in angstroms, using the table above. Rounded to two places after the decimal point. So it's 1.00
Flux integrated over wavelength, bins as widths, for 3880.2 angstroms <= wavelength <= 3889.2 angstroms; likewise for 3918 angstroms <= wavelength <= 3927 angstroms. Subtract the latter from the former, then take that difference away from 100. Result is 98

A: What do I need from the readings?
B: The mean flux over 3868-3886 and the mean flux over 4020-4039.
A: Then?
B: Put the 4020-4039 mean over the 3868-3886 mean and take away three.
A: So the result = -2.23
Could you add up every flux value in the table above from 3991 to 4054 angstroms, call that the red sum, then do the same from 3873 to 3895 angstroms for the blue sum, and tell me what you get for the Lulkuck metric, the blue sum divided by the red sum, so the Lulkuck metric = 0.4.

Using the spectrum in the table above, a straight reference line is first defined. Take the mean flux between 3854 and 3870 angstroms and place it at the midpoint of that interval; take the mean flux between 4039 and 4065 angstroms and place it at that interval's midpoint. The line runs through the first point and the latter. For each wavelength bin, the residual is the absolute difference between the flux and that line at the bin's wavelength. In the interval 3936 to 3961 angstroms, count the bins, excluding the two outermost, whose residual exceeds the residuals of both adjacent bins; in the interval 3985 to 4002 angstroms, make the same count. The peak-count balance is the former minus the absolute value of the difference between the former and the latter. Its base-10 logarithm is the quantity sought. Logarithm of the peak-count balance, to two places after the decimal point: 0.30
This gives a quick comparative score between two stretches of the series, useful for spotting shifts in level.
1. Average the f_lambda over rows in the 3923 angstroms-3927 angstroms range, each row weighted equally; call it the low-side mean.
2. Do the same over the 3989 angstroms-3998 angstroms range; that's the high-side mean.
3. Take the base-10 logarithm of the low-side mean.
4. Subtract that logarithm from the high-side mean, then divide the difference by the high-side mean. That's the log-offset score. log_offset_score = 0.85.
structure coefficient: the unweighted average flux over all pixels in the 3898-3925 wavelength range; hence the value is 2.14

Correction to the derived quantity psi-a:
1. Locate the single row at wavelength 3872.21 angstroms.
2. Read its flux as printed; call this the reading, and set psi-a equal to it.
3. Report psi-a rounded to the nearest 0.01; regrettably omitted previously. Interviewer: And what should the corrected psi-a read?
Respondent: 2.75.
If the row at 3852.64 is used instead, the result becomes 2.26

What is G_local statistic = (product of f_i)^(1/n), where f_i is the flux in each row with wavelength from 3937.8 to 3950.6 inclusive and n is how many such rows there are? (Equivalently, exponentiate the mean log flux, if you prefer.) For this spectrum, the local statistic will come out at 2.01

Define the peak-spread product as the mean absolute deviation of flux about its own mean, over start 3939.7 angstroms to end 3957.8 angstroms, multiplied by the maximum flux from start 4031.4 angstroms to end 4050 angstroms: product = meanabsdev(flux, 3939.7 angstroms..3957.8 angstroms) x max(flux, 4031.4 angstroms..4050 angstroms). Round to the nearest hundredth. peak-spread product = 0.14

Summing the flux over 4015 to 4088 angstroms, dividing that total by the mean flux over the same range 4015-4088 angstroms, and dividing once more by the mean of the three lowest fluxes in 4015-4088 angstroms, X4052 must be 22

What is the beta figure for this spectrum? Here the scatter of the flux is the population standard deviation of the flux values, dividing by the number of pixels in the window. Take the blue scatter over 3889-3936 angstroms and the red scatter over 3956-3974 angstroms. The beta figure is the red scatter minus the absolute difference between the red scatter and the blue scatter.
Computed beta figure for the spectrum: 0.12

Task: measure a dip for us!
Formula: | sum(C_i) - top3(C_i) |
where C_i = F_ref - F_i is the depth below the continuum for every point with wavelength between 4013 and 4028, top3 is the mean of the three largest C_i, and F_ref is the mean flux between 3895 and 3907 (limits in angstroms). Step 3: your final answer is 1.5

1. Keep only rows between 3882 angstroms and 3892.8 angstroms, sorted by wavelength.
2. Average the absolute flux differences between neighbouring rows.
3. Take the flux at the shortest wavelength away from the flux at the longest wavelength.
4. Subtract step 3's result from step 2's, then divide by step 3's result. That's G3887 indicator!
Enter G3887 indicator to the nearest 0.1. -0.5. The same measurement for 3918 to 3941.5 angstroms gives -1.9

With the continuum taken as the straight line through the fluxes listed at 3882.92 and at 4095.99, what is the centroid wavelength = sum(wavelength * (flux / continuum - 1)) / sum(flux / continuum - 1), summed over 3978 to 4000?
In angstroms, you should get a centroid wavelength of 3986.4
